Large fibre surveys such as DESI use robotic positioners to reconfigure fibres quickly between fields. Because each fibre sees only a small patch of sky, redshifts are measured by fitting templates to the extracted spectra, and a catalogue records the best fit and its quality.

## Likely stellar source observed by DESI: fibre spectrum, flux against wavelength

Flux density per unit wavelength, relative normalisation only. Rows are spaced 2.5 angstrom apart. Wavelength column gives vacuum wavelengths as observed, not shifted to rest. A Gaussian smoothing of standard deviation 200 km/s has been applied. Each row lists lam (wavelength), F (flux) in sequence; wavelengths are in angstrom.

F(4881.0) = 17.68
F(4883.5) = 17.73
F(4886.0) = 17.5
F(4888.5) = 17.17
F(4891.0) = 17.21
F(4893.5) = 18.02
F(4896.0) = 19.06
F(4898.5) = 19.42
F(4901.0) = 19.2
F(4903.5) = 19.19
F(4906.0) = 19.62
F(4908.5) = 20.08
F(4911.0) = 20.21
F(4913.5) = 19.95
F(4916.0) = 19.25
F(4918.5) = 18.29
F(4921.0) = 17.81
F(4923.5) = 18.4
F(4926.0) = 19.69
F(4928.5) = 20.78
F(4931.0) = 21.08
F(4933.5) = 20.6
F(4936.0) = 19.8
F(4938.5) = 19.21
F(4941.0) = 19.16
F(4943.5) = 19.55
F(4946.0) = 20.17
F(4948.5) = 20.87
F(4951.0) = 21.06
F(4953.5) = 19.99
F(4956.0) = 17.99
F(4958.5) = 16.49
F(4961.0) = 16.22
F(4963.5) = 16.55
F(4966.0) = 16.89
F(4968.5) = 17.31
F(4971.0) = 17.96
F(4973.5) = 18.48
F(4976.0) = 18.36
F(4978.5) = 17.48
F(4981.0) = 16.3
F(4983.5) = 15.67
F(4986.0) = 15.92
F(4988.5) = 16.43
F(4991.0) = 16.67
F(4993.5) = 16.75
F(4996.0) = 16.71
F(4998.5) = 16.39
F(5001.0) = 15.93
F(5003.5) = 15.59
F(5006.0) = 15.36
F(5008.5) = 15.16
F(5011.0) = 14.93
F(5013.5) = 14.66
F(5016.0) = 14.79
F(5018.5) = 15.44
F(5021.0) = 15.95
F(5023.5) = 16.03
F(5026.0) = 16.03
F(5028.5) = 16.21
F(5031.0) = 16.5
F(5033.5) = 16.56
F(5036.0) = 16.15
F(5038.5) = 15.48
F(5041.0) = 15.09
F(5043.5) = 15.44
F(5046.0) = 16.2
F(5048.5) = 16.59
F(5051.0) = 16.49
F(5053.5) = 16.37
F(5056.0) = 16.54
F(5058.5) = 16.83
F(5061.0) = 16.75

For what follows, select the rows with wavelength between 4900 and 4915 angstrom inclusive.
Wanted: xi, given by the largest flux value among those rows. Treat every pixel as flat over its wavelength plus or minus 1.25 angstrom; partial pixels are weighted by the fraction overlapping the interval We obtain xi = 20.21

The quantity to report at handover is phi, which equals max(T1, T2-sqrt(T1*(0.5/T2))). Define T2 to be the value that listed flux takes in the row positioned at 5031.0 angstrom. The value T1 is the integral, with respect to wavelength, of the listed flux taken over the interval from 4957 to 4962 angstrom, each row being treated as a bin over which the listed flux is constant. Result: 82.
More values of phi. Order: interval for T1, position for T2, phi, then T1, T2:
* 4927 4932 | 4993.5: 104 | 104.3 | 16.75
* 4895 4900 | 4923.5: 96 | 96.2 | 18.4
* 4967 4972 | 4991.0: 88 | 87.9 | 16.67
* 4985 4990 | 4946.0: 81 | 81.1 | 20.17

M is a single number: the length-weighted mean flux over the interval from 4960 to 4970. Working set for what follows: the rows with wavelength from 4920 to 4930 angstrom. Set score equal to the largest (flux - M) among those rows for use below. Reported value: 4.0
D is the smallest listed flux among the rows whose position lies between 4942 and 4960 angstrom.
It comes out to 16.49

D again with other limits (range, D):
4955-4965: 16.22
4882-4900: 17.17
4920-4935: 17.81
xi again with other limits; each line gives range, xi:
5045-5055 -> 16.59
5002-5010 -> 15.59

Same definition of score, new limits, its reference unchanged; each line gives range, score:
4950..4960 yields 4.3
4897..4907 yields 2.8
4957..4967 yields 0.1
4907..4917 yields 3.4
